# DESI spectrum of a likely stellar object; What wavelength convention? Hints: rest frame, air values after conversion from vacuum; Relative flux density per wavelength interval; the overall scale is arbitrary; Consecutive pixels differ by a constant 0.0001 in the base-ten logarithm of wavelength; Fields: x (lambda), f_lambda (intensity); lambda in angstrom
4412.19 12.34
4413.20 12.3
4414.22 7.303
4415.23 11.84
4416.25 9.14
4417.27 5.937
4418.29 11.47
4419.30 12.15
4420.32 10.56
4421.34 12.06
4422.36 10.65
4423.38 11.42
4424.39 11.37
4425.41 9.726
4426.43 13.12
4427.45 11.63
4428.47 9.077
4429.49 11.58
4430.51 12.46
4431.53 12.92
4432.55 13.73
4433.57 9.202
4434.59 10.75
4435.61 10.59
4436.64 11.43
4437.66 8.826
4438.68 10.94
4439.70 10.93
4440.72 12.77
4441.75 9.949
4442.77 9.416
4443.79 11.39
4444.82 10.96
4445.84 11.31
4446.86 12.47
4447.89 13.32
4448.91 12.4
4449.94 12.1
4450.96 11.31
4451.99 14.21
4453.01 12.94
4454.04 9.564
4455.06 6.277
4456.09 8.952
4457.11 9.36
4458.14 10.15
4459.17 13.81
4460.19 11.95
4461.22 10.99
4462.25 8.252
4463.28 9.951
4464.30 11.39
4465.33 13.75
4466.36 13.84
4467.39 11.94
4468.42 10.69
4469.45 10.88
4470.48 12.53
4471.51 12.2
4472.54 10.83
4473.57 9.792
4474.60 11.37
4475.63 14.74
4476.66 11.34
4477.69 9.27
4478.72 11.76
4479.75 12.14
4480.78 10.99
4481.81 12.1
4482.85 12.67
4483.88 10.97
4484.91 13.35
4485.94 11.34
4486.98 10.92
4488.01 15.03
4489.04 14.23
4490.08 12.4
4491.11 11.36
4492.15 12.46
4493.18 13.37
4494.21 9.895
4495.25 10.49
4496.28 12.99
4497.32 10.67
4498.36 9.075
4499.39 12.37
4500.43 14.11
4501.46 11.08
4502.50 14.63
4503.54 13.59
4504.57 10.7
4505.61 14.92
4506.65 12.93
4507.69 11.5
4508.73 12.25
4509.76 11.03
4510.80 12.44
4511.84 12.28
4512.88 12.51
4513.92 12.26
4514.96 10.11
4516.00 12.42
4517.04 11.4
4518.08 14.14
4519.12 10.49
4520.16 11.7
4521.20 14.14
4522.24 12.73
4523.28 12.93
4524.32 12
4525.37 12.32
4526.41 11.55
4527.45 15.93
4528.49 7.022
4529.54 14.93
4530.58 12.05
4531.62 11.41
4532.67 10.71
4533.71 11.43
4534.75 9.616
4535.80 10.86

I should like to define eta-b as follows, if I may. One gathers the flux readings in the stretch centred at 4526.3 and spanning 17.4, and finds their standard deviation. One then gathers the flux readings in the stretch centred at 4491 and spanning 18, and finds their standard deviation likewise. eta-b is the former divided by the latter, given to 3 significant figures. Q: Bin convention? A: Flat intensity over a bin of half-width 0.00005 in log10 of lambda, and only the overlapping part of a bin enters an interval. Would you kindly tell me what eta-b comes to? 1.32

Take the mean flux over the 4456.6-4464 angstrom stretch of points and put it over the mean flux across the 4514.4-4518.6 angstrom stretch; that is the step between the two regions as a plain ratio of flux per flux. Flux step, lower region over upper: 0.89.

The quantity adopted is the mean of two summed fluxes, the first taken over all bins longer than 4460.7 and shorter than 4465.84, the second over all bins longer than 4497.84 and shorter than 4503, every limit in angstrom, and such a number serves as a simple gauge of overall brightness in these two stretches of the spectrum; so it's 57.8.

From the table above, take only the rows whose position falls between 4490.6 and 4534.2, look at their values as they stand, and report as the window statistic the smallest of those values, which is 7.022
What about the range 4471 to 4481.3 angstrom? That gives 9.27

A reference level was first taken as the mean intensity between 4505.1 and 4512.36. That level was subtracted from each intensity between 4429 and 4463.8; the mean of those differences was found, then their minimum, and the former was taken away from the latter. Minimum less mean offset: -4.8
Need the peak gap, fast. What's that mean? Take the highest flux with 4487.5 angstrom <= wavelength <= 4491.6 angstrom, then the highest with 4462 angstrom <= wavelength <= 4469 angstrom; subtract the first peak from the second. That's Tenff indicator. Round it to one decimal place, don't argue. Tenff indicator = -1.2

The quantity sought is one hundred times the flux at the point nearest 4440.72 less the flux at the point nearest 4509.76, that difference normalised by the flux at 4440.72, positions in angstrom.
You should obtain 14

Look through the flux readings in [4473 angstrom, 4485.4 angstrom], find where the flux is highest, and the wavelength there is 4475.63 angstrom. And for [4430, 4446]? 4432.55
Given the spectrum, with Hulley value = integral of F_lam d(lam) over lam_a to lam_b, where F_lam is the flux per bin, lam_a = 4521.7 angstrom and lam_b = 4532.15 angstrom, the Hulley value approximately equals 128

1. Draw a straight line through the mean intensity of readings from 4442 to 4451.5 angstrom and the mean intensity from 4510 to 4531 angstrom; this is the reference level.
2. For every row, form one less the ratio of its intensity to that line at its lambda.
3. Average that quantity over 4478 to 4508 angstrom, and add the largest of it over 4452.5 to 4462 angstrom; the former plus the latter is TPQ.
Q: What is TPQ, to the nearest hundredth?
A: 0.45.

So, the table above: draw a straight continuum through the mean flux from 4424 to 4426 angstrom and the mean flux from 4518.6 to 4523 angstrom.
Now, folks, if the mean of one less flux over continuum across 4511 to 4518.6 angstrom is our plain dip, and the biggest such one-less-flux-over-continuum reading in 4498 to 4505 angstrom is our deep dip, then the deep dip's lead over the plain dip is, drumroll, 0.235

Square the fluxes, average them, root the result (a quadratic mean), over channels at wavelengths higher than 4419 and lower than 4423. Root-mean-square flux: 11.4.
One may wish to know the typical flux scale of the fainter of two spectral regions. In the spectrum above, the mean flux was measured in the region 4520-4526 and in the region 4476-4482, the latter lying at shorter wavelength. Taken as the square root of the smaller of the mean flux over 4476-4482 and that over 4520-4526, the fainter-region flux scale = 3.36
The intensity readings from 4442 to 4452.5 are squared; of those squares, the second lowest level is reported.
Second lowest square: 120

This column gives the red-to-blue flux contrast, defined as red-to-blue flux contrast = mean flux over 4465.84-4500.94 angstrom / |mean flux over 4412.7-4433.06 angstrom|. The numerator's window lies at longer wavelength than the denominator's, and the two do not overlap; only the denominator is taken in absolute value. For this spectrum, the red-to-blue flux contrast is 1.08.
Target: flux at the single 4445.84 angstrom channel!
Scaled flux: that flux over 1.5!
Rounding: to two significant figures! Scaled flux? 7.5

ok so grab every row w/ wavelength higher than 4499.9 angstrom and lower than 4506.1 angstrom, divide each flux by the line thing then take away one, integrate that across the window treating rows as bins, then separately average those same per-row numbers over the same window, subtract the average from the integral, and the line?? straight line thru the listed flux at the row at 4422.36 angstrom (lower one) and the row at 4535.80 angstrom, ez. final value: 1.1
